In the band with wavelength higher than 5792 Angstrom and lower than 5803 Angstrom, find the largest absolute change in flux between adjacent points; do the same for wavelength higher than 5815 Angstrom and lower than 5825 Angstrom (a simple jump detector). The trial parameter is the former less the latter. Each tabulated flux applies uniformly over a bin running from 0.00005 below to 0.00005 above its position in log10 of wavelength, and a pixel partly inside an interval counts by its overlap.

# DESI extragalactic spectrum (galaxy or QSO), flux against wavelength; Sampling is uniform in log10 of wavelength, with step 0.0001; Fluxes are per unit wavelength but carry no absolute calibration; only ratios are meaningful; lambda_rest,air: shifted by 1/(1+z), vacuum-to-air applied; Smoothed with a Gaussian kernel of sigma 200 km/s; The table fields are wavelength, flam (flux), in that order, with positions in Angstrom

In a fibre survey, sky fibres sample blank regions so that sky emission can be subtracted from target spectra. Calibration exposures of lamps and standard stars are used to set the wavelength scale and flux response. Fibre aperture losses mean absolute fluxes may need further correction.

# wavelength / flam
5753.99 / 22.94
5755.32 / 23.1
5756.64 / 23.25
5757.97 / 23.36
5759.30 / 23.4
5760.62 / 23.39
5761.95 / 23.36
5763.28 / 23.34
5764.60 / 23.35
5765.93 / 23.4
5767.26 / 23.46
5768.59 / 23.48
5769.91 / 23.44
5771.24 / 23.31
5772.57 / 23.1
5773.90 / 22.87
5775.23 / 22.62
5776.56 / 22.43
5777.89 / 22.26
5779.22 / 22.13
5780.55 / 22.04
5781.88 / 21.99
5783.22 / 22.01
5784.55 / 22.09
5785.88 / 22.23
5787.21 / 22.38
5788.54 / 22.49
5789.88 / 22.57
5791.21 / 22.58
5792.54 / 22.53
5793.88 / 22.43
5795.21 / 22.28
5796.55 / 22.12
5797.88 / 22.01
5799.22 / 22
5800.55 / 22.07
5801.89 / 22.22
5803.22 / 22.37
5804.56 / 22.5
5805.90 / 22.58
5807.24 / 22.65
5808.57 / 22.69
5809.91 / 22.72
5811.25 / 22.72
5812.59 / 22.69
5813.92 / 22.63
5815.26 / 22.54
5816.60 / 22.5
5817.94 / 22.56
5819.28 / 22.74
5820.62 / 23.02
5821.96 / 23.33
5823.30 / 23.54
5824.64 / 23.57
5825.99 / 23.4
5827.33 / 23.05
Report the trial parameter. -0.15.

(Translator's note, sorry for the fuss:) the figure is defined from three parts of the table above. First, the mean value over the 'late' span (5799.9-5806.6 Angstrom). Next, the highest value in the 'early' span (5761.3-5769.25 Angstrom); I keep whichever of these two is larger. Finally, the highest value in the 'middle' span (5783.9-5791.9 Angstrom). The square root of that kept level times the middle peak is 23.0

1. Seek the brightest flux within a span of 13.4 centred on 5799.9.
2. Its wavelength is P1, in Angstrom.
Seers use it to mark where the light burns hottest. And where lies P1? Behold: 5805.90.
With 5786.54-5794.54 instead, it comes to 5791.21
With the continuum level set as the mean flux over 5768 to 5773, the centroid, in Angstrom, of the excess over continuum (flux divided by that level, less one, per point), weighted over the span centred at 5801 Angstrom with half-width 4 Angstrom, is 5800.9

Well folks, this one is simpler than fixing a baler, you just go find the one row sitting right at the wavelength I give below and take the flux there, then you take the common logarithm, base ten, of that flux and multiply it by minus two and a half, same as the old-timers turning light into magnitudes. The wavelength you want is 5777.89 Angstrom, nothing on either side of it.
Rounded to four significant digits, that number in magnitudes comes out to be -3.369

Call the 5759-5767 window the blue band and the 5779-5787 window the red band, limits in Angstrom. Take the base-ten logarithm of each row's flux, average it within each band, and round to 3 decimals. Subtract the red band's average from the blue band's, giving 0.025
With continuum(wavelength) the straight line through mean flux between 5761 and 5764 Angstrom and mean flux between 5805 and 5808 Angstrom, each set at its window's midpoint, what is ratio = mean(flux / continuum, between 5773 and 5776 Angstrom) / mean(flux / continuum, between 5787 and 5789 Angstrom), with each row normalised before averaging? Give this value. 1.00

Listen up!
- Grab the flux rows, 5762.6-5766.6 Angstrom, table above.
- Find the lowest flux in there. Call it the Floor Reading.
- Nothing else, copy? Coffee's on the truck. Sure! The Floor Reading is 23.34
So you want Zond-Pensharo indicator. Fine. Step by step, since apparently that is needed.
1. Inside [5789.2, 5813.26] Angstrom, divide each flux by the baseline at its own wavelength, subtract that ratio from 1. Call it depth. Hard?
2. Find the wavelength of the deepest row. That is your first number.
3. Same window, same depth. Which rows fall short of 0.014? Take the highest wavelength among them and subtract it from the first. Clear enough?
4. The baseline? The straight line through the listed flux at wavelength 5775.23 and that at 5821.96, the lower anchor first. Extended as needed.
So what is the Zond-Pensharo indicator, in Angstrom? 8.0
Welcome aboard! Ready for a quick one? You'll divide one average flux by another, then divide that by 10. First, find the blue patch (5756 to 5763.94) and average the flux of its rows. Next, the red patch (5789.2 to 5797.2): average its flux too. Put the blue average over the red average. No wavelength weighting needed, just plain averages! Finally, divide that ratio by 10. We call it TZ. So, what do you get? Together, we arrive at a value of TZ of 0.1042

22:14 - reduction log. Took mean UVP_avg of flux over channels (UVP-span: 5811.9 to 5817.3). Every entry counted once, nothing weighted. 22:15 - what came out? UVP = 22.6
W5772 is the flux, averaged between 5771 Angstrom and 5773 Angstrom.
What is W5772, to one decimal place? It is 23.2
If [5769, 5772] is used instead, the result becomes 23.4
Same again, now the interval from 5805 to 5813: 22.7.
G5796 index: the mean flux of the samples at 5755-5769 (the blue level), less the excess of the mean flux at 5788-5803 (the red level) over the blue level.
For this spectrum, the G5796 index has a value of 24.4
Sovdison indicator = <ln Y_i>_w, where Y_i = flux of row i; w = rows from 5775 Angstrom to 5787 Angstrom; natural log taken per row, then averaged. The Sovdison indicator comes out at 3.10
